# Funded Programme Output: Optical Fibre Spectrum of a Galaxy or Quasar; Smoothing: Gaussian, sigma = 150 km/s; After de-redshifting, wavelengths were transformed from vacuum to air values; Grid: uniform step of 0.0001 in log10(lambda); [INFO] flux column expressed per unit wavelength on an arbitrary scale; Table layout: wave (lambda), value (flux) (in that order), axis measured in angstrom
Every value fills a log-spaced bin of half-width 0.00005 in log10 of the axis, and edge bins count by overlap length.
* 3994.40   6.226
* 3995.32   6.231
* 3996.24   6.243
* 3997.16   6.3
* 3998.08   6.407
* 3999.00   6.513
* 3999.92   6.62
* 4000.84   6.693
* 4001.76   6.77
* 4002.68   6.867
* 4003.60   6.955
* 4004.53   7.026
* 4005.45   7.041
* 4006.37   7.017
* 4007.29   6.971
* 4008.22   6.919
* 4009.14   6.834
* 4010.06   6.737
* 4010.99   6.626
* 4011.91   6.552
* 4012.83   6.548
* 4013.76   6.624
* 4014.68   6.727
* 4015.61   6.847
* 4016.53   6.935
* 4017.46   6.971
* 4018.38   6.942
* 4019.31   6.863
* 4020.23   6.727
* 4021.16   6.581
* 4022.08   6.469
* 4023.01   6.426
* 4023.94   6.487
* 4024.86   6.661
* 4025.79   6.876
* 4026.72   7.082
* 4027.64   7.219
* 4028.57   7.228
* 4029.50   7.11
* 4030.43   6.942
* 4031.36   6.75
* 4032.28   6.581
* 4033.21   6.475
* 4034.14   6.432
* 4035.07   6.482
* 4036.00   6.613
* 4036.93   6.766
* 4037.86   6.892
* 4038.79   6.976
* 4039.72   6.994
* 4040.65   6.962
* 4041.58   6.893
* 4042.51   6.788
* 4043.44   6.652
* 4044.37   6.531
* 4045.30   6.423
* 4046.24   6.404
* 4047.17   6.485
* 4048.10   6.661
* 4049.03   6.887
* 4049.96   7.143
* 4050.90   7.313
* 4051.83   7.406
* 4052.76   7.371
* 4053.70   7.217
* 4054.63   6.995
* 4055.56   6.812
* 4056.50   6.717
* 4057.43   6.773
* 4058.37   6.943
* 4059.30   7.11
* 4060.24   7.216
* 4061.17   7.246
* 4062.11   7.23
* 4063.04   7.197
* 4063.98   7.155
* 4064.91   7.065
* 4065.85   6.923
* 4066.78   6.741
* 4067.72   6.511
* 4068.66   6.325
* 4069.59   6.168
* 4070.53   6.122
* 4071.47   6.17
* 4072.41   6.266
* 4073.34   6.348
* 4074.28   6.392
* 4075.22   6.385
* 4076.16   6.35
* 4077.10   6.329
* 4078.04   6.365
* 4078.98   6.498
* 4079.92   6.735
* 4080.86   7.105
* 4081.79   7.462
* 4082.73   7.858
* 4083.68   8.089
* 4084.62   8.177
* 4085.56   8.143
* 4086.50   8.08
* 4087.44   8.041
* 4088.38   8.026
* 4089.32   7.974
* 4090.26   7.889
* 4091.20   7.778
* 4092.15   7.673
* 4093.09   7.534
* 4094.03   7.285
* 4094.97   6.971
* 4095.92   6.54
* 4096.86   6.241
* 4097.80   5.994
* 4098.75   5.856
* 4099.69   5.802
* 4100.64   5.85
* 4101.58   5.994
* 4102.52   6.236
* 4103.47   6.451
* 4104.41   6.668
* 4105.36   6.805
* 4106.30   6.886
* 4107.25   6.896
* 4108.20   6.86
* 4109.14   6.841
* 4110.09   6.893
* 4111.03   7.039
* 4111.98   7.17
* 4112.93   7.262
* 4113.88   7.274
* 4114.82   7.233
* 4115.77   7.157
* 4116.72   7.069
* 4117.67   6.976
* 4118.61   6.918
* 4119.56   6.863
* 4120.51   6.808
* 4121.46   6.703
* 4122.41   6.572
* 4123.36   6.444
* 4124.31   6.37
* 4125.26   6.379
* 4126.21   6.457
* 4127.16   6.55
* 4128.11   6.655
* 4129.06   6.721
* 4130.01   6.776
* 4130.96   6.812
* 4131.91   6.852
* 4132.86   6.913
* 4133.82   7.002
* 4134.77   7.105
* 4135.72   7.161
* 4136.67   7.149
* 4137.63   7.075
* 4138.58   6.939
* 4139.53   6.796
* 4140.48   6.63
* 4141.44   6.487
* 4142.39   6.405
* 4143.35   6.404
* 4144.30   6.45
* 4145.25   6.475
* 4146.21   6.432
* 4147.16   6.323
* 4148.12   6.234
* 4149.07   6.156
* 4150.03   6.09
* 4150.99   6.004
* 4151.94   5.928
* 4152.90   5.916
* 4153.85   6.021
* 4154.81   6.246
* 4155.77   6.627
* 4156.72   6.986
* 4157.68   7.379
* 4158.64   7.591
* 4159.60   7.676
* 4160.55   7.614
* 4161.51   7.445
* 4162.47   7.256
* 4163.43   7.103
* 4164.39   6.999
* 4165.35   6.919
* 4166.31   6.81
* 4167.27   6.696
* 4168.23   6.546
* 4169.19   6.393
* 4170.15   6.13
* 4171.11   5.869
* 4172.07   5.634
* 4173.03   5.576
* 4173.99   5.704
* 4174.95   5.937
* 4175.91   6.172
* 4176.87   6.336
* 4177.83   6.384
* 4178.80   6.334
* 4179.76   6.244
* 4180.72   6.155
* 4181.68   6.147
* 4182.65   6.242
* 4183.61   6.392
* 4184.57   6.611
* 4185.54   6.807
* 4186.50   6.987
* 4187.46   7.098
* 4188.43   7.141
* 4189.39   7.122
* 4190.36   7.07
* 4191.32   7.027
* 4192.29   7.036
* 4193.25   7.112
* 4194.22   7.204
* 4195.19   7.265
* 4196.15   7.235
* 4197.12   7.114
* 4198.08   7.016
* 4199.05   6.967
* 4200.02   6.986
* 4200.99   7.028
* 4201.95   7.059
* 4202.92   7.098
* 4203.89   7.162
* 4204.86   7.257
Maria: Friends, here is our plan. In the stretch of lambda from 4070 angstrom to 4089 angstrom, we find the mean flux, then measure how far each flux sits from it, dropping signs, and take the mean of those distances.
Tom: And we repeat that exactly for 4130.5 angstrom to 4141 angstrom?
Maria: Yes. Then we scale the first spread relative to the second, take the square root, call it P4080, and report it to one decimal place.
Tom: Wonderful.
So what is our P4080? 2.4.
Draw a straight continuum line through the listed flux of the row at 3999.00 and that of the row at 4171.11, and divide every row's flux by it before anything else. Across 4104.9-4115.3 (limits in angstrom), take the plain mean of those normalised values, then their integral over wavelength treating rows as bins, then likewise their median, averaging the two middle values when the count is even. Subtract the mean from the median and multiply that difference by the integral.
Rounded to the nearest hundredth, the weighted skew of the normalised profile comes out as -0.24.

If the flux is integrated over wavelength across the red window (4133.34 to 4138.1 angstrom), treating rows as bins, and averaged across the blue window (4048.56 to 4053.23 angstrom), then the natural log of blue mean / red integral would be -1.54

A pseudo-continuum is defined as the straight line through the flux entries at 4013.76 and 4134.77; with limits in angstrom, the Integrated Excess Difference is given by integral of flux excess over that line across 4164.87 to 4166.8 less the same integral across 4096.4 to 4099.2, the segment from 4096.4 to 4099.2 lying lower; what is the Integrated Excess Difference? 1.9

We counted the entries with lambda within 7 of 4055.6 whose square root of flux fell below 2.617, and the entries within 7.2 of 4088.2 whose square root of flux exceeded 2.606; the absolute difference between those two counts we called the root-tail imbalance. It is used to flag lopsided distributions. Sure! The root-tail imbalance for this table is 12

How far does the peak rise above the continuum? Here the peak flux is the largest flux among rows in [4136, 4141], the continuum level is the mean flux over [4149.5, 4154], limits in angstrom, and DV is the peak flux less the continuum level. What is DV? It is 1.2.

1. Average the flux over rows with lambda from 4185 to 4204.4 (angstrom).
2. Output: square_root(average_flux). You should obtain 2.66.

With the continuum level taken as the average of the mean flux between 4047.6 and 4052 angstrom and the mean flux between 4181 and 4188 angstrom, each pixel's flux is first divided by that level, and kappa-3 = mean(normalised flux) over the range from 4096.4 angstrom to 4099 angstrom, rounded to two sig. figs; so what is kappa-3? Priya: 0.88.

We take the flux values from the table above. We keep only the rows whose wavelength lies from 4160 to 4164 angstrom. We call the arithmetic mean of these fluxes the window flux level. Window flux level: 7.4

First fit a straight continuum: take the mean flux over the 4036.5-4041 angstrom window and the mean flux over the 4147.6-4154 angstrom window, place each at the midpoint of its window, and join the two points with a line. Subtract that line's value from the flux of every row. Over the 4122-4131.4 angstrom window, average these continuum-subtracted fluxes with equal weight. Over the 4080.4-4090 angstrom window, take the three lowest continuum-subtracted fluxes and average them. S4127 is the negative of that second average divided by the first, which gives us -2.7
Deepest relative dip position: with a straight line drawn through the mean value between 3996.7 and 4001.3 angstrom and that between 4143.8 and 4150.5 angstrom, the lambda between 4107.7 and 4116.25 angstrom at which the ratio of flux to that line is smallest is 4109.14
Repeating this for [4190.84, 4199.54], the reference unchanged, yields 4199.05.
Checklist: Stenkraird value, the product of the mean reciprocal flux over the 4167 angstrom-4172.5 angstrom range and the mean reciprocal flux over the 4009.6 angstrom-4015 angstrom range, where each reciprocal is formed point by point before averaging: 0.0244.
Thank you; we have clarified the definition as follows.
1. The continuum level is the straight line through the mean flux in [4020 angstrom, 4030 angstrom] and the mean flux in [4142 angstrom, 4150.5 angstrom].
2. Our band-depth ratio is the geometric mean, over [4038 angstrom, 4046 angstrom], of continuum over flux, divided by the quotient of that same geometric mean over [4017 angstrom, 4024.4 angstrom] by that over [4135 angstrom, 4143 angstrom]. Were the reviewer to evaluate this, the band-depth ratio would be 0.91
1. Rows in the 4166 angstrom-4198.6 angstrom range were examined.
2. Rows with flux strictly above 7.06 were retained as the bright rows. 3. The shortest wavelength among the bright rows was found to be 4187.46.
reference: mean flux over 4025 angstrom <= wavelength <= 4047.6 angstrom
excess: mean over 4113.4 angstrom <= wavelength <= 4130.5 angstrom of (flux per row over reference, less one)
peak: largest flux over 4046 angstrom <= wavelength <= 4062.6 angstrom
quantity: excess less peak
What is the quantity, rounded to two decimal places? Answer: -7.41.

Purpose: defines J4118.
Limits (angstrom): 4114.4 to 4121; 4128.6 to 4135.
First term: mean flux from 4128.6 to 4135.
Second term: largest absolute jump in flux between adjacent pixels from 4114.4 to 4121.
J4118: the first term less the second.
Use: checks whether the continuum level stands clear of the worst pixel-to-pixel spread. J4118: 6.8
